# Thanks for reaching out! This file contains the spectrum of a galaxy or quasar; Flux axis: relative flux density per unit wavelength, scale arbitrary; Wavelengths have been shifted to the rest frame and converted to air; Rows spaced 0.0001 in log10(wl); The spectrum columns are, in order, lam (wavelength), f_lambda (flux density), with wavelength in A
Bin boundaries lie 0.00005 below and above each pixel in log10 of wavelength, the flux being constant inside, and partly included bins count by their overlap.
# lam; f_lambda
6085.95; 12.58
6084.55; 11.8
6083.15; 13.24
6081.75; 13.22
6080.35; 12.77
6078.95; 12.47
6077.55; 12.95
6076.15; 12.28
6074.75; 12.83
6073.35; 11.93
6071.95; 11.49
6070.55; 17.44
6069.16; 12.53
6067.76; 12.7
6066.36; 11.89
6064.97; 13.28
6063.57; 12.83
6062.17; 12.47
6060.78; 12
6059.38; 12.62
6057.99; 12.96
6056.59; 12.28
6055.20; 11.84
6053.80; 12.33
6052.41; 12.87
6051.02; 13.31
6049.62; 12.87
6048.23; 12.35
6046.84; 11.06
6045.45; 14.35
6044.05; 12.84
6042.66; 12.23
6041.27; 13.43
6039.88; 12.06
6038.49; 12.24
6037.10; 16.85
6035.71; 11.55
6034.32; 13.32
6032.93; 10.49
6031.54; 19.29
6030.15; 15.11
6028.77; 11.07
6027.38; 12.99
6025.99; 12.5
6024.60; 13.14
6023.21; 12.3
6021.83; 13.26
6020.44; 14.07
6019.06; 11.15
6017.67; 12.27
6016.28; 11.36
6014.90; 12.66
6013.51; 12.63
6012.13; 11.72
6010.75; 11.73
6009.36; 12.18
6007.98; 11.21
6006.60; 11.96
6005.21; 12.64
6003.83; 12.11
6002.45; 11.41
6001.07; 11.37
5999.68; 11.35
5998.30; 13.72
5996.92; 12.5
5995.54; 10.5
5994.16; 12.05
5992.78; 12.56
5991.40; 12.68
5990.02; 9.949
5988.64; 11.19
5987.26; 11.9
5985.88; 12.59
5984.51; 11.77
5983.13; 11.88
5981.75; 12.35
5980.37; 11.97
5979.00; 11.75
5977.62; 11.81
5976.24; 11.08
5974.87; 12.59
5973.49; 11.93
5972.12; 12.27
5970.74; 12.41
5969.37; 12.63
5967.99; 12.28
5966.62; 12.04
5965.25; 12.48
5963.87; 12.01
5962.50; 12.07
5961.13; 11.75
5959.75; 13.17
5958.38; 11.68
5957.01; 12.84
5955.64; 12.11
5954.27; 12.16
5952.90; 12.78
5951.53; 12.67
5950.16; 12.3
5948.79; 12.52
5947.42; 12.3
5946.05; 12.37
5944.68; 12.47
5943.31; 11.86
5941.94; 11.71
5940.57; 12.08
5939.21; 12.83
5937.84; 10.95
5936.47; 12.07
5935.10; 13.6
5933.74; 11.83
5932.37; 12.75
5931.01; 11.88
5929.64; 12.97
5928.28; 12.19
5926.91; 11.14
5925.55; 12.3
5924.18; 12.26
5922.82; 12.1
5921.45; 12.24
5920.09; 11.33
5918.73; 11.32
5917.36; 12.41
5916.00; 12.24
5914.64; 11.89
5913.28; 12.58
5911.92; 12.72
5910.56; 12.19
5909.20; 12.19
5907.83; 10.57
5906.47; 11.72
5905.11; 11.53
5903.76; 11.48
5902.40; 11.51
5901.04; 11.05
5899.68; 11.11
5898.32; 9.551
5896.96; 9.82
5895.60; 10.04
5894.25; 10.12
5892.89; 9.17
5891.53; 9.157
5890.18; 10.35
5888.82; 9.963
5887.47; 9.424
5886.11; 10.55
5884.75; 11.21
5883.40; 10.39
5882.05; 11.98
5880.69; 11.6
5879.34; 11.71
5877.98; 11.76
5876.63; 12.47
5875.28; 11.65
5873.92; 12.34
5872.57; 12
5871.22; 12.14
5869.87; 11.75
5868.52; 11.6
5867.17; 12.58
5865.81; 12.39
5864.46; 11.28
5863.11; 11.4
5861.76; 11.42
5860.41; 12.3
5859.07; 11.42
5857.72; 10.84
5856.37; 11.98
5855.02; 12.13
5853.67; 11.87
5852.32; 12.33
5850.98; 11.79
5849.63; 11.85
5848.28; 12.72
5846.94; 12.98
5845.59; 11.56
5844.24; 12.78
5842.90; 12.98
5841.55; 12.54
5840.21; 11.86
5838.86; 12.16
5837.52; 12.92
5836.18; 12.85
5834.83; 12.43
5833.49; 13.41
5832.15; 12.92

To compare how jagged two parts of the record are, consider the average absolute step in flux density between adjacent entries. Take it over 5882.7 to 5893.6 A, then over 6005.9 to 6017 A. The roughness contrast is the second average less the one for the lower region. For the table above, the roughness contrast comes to -0.05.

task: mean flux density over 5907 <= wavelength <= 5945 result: 12.1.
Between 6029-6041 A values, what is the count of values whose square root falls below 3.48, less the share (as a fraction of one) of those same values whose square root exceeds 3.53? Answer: 2.5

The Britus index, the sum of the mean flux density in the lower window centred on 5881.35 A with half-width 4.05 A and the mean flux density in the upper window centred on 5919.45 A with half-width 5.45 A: 23.4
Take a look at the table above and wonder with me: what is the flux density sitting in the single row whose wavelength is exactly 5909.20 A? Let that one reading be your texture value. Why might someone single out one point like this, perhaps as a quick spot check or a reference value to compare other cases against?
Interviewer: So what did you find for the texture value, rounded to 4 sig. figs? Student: 12.19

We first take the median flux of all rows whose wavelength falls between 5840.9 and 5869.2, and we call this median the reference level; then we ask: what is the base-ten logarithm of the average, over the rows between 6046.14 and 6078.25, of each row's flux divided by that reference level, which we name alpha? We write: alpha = 0.02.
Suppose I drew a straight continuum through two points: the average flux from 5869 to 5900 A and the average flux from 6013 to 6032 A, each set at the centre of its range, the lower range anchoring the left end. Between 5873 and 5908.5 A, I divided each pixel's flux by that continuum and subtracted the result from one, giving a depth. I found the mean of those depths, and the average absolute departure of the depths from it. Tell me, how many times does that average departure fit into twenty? 247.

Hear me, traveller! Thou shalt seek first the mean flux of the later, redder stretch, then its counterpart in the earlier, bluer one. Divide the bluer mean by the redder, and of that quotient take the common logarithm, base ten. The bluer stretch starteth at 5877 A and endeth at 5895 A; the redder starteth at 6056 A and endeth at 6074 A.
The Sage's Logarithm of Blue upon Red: -0.08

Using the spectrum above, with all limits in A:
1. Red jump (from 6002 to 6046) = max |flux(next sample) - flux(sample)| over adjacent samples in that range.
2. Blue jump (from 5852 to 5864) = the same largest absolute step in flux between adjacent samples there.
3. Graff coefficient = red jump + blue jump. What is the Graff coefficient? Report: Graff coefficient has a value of 9.9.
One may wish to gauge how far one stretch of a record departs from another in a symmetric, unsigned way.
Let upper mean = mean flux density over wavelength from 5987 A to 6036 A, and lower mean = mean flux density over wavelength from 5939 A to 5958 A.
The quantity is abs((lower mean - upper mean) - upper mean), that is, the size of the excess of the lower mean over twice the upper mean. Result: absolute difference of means 12.3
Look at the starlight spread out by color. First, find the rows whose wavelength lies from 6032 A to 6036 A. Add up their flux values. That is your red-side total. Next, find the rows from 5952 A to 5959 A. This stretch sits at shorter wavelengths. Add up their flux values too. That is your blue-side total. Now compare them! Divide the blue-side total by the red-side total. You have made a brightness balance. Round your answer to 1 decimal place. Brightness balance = 1.7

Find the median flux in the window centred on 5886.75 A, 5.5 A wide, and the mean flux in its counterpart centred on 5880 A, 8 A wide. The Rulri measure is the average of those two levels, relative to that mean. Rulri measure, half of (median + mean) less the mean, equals -0.70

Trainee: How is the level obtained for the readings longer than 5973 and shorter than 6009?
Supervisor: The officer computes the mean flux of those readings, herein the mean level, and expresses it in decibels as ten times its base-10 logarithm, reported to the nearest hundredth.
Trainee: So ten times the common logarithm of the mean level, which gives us 10.75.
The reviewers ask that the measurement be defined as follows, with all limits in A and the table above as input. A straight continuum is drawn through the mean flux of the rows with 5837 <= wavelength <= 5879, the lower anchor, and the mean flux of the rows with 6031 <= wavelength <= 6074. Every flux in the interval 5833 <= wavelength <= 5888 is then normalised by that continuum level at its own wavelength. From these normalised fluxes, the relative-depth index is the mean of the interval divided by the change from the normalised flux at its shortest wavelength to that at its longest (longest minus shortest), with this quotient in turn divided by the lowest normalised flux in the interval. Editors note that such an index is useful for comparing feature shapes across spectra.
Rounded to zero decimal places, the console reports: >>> -4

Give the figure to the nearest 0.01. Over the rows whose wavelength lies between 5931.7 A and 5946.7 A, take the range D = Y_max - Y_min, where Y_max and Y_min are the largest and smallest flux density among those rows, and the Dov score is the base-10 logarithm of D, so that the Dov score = 0.42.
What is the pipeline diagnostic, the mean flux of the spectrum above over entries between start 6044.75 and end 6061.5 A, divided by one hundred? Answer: 0.126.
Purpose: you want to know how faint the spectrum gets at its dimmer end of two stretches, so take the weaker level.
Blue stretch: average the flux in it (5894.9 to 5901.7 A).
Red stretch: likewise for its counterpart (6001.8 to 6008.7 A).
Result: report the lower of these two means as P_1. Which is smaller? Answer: 10.3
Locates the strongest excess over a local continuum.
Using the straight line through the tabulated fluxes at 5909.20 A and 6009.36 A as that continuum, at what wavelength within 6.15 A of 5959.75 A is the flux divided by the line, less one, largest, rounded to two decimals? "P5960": 5959.75 A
